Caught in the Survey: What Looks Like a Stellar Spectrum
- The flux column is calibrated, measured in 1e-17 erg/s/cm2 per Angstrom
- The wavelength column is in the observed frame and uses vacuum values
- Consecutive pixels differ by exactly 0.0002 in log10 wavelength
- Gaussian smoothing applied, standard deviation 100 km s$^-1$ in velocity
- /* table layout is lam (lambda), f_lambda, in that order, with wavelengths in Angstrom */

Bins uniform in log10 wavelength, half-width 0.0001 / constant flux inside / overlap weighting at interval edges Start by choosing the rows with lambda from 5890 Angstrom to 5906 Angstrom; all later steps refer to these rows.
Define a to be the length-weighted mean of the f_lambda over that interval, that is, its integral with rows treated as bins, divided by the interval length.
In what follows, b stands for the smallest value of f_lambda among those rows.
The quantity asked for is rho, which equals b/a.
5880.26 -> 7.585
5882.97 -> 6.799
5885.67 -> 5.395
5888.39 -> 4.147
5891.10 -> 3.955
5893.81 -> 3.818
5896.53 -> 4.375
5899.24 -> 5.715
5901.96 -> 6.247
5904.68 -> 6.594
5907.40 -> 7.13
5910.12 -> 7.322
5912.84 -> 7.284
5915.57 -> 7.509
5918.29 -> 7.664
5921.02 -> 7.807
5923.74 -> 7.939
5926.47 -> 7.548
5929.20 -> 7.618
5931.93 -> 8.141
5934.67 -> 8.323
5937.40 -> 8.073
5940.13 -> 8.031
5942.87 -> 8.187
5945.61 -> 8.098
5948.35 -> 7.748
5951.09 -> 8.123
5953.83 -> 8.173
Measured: 0.74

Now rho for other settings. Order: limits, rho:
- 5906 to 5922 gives 0.96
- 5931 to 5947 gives 0.99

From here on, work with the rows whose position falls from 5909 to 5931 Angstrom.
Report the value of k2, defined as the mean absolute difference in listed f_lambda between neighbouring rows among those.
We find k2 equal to 0.16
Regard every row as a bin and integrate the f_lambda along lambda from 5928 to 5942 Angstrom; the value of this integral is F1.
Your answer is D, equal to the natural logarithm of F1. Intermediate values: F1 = 113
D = 4.72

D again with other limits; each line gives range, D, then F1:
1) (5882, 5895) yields 4.13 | 62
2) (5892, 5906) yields 4.31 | 74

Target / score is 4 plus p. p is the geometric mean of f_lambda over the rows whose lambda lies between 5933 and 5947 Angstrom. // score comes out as 12.14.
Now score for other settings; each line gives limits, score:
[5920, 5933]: 11.81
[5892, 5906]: 9.24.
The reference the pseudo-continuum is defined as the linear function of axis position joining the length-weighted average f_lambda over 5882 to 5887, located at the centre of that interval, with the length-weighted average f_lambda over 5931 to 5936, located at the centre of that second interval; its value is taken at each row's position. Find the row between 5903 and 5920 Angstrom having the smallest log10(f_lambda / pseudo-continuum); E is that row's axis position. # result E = 5904.68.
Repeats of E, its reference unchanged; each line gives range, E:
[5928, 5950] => 5948.35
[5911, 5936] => 5929.20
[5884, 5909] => 5893.81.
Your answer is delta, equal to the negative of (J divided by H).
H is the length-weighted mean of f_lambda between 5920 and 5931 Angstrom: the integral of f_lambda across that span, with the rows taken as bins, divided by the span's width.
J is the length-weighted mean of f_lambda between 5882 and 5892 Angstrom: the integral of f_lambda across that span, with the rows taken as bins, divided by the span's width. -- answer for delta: -0.7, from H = 7.75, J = 5.1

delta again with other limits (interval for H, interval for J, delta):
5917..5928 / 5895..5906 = -0.7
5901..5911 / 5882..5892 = -0.7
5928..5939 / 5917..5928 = -1.0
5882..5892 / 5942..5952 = -1.6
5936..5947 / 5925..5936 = -1.0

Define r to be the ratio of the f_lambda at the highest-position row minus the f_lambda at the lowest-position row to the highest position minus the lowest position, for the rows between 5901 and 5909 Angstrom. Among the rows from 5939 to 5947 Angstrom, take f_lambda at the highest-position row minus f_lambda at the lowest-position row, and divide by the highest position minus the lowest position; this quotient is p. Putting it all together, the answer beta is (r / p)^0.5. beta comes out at 3.6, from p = 0.01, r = 0.16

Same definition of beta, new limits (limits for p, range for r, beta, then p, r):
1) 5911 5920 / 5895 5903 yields 2.2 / 0.07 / 0.34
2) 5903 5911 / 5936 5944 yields 0.4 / 0.13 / 0.02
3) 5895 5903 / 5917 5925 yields 0.4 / 0.34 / 0.05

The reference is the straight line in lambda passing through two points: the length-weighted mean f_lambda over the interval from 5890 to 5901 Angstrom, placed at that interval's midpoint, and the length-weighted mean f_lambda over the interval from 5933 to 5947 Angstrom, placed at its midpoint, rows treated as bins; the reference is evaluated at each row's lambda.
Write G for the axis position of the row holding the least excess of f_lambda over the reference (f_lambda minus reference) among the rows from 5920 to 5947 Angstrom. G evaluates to 5945.61 Angstrom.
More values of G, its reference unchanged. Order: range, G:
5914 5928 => 5926.47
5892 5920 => 5893.81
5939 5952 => 5948.35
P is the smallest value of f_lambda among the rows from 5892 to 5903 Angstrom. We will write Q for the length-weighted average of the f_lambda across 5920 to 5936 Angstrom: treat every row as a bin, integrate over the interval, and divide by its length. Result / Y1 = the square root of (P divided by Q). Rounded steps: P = 3.818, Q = 7.9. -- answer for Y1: 0.7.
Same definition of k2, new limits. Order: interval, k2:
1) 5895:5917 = 0.46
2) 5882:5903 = 0.77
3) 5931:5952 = 0.21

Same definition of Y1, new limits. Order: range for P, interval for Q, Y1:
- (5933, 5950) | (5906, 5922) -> 1.0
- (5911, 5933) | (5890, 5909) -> 1.2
